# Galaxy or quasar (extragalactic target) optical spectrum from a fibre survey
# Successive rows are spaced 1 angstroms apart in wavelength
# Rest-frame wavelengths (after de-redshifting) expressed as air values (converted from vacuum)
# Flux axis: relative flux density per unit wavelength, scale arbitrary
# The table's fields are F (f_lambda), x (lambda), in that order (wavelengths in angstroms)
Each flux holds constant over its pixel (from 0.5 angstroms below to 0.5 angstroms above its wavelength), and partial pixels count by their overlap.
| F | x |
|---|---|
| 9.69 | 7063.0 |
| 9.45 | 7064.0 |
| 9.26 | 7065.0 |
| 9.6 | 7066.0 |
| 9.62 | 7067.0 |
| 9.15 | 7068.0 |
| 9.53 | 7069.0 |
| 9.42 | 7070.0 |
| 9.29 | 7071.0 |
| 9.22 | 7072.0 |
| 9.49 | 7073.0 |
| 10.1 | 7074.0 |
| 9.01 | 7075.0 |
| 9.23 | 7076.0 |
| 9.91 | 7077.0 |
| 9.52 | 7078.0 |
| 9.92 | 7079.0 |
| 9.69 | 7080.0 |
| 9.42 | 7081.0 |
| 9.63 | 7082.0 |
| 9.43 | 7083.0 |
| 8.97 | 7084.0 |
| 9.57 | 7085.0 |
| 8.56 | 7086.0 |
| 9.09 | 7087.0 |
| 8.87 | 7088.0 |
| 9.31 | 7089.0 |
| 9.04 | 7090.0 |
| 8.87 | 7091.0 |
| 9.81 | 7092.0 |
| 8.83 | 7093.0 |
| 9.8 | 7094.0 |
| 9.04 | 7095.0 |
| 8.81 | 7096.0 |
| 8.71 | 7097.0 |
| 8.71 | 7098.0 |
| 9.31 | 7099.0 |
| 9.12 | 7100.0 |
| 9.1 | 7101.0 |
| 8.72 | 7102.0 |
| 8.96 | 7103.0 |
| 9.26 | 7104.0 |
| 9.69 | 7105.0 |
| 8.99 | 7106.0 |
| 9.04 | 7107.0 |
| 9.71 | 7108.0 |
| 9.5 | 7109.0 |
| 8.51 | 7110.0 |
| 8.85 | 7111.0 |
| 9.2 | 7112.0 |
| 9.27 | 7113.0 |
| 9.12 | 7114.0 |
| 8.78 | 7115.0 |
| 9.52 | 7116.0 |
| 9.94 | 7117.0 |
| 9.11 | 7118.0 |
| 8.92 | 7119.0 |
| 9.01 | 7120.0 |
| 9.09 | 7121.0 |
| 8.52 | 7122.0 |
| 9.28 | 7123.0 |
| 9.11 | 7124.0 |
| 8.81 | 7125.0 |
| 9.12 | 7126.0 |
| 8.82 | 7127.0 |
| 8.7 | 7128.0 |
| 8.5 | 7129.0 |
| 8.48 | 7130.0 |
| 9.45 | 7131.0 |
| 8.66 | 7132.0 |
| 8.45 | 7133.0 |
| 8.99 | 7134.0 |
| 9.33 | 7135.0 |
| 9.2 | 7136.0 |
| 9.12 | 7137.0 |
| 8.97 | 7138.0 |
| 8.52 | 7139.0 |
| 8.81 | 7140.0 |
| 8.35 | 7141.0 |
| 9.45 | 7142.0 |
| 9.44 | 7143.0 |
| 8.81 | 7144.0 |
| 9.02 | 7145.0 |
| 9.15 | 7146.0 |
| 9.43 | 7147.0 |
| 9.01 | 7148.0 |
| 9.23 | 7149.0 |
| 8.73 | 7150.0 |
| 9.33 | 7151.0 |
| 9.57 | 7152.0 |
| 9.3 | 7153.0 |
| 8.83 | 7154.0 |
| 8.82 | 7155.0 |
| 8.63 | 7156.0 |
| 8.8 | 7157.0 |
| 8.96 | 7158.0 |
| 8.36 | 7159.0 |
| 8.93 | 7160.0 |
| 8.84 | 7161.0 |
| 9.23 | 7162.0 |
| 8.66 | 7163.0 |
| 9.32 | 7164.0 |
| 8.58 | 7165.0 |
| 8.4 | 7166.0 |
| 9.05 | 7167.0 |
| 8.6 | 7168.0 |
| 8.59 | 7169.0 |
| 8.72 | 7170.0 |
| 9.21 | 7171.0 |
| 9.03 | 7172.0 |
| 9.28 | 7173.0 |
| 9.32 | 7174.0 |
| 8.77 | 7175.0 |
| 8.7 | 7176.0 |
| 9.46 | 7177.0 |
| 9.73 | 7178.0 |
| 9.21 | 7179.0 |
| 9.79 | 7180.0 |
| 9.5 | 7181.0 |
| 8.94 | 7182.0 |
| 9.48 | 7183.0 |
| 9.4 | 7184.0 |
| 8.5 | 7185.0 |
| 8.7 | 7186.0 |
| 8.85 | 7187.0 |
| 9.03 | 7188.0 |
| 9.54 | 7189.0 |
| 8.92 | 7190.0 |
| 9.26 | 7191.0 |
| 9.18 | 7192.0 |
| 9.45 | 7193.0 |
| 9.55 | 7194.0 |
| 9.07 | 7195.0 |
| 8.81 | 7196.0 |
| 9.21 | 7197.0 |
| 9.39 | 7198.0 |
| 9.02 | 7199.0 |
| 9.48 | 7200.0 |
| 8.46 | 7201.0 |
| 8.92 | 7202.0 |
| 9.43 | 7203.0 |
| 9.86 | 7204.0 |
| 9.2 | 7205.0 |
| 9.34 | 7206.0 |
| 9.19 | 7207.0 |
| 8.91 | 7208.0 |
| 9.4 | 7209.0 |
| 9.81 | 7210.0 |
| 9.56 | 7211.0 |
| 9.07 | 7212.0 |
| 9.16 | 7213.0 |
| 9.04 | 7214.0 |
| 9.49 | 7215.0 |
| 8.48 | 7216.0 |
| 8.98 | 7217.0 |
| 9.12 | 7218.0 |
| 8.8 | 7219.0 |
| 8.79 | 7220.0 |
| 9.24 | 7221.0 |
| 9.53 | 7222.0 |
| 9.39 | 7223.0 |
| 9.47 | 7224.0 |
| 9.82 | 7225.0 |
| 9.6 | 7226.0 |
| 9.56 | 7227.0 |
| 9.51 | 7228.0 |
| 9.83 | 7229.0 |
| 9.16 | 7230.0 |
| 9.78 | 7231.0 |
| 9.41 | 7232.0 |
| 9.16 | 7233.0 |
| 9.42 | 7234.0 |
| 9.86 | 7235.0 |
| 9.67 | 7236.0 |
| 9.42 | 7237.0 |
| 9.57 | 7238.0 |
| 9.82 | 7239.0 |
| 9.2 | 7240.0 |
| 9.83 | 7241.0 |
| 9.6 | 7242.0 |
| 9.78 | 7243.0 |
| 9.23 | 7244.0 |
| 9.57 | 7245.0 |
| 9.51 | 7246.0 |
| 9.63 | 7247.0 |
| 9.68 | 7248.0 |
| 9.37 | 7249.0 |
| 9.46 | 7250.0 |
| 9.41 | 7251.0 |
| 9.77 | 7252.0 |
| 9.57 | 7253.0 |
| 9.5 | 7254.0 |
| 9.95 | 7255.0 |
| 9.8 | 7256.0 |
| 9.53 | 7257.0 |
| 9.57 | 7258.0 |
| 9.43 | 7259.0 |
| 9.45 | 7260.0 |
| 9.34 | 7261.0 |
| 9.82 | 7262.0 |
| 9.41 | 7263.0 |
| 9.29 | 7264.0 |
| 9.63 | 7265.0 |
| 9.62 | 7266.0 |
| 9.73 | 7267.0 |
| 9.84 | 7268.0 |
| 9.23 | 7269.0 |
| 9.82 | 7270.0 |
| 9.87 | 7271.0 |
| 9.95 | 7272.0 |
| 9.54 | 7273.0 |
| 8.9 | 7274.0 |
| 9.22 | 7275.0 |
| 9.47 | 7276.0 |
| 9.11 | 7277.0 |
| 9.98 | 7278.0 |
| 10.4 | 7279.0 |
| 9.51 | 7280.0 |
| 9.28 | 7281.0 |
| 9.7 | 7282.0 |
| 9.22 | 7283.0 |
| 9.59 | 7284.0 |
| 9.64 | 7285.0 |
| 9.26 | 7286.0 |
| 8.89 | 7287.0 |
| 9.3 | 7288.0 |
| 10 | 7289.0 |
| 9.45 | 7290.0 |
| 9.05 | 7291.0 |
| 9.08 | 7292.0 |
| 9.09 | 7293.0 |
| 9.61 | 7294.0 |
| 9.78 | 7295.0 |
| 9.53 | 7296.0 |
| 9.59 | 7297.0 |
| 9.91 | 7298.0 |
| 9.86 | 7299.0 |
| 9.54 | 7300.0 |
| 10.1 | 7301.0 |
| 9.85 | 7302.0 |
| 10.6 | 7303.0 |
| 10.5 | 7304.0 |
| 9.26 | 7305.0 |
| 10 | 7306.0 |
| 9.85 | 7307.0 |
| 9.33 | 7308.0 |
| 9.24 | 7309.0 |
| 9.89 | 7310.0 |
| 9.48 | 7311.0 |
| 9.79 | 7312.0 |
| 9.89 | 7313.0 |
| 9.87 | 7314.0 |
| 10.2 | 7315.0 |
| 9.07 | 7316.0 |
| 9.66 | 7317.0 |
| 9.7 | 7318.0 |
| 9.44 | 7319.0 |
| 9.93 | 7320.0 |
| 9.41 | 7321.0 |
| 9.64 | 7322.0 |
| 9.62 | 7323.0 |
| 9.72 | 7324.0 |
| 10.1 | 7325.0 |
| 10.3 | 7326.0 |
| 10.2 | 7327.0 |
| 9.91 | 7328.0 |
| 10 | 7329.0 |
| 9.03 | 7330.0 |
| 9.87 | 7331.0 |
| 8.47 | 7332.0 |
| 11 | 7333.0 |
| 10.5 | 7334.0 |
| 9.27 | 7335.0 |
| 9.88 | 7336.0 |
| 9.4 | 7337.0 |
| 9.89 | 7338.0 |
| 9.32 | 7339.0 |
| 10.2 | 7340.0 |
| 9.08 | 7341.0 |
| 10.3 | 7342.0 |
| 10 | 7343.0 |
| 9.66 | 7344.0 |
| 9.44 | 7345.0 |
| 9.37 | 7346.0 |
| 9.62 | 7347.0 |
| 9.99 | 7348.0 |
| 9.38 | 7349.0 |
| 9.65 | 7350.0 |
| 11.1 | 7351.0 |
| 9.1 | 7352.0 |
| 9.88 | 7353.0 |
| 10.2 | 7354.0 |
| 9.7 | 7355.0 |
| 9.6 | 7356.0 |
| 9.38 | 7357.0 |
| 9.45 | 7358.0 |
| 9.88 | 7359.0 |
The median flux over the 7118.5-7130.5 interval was 8.9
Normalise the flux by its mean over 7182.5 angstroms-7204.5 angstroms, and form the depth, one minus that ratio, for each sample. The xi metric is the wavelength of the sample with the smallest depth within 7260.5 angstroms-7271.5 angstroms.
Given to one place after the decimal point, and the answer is 7271.0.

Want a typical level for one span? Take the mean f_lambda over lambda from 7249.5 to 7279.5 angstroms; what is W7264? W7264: 9.59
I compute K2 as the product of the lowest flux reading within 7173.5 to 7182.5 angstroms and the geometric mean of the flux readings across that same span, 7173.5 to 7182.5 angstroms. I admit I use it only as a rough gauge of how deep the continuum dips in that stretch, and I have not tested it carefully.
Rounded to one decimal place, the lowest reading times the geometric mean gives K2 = 80.6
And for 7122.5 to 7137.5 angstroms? 75.5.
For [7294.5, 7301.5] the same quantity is 93.0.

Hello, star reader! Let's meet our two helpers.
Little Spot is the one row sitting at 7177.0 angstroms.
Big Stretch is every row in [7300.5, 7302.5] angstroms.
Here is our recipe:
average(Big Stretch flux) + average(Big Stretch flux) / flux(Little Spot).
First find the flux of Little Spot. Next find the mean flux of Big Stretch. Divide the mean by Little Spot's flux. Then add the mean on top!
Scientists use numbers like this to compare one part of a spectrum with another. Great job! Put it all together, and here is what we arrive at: 11.03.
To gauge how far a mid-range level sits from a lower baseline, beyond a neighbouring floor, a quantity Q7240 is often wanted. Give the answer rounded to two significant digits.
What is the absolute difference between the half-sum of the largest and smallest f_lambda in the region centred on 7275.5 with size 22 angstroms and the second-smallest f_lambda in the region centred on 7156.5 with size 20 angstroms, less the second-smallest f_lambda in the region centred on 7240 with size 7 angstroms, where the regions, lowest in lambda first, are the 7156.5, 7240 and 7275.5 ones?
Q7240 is -8.2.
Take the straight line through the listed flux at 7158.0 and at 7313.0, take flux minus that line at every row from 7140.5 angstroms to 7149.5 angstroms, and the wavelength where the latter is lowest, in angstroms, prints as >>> 7141.0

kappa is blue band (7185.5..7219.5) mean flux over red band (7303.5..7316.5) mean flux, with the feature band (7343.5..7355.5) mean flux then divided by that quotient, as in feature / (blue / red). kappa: 10.3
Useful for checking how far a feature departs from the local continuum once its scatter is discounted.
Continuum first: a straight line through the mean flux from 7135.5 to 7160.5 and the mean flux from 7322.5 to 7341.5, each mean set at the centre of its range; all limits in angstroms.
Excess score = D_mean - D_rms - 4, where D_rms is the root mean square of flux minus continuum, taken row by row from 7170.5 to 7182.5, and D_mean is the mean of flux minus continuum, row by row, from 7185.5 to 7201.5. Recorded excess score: -4.42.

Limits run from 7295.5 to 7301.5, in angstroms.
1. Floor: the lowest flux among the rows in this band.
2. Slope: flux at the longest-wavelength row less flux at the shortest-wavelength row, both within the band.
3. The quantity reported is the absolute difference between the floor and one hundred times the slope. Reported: 47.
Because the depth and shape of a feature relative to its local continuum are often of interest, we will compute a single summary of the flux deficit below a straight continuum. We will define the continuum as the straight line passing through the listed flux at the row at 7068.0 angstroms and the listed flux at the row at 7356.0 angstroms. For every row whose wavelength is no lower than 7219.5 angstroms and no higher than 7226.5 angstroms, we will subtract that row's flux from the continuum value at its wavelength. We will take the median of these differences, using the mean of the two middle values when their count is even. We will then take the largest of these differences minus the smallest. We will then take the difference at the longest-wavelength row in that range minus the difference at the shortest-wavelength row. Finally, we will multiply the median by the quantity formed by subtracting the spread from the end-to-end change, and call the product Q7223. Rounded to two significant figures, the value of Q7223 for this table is 0.14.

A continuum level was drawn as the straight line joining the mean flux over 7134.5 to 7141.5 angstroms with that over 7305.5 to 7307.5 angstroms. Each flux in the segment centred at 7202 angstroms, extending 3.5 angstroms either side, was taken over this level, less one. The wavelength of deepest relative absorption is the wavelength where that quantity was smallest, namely 7201.0 angstroms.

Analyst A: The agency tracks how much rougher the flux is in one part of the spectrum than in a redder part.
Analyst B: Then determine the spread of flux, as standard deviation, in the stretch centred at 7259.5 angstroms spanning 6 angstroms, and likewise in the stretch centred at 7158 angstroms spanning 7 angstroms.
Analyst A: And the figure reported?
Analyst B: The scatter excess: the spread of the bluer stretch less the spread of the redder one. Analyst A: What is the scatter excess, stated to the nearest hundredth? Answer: 0.04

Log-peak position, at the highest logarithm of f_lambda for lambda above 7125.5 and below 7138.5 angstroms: 7131.0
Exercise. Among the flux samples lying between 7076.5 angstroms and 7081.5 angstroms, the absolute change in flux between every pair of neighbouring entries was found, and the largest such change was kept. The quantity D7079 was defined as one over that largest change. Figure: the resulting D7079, 2.5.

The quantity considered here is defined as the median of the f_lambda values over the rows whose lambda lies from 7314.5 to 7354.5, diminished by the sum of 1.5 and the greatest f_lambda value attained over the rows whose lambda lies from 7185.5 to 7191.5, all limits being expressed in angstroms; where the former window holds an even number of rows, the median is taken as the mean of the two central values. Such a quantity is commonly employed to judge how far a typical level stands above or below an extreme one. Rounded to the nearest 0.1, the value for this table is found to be -1.3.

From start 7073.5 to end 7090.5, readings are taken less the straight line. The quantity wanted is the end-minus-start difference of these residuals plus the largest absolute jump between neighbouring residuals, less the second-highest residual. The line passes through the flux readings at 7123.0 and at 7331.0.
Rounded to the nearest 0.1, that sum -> -0.8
